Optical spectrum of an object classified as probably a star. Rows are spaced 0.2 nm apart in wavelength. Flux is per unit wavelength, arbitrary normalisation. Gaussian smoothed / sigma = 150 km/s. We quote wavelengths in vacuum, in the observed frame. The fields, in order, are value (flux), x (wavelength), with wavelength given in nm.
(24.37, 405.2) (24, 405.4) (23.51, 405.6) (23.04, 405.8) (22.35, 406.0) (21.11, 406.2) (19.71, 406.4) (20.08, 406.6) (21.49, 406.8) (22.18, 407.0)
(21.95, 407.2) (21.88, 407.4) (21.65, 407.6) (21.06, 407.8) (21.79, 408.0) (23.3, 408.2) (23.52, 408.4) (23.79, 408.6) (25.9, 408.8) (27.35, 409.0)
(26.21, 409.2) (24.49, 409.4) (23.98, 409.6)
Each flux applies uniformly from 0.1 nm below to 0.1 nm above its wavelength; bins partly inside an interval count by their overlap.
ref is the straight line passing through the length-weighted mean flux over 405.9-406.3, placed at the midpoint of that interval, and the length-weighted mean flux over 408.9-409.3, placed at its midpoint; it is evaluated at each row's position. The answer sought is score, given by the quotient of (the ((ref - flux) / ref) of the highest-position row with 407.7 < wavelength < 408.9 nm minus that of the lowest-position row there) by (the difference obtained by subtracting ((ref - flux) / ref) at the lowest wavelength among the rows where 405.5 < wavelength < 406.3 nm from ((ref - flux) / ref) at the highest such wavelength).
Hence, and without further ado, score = -0.8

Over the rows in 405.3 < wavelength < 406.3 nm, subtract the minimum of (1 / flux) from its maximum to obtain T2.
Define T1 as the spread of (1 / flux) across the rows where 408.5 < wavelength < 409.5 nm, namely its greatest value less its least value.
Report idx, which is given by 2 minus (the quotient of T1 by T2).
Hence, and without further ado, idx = 1.04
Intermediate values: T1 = 0.0055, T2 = 0.0057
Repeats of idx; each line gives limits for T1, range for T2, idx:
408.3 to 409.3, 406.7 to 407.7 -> -2.11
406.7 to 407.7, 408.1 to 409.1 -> 1.77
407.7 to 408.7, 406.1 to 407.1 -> 1.04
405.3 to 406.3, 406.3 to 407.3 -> 0.99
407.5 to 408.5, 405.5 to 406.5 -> 1.39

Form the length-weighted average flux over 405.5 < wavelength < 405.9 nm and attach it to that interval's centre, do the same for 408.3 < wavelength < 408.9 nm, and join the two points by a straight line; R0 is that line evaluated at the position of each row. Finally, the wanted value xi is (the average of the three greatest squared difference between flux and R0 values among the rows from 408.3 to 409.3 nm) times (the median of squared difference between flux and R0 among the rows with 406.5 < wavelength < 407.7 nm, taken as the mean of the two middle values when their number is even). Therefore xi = 19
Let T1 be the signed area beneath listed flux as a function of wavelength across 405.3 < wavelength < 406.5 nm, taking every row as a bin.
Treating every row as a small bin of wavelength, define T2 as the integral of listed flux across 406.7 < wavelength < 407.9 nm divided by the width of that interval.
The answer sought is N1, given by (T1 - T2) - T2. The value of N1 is -16.7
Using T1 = 26.7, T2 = 21.7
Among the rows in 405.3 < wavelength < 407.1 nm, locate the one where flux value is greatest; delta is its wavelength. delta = 405.4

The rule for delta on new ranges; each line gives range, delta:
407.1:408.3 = 408.2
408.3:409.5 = 409.0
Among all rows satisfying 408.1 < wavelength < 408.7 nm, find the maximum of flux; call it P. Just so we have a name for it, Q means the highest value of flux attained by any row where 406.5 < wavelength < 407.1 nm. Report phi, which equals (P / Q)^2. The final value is 1.2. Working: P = 23.79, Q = 22.18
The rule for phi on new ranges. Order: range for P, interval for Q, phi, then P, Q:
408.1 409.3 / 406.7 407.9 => 1.5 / 27.35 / 22.18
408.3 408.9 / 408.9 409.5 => 0.9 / 25.9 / 27.35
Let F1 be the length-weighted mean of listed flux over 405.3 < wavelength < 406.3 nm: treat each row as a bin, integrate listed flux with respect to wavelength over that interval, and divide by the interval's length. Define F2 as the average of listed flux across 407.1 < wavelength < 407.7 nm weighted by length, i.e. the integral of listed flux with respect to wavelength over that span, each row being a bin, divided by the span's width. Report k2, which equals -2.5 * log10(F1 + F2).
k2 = -4.12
